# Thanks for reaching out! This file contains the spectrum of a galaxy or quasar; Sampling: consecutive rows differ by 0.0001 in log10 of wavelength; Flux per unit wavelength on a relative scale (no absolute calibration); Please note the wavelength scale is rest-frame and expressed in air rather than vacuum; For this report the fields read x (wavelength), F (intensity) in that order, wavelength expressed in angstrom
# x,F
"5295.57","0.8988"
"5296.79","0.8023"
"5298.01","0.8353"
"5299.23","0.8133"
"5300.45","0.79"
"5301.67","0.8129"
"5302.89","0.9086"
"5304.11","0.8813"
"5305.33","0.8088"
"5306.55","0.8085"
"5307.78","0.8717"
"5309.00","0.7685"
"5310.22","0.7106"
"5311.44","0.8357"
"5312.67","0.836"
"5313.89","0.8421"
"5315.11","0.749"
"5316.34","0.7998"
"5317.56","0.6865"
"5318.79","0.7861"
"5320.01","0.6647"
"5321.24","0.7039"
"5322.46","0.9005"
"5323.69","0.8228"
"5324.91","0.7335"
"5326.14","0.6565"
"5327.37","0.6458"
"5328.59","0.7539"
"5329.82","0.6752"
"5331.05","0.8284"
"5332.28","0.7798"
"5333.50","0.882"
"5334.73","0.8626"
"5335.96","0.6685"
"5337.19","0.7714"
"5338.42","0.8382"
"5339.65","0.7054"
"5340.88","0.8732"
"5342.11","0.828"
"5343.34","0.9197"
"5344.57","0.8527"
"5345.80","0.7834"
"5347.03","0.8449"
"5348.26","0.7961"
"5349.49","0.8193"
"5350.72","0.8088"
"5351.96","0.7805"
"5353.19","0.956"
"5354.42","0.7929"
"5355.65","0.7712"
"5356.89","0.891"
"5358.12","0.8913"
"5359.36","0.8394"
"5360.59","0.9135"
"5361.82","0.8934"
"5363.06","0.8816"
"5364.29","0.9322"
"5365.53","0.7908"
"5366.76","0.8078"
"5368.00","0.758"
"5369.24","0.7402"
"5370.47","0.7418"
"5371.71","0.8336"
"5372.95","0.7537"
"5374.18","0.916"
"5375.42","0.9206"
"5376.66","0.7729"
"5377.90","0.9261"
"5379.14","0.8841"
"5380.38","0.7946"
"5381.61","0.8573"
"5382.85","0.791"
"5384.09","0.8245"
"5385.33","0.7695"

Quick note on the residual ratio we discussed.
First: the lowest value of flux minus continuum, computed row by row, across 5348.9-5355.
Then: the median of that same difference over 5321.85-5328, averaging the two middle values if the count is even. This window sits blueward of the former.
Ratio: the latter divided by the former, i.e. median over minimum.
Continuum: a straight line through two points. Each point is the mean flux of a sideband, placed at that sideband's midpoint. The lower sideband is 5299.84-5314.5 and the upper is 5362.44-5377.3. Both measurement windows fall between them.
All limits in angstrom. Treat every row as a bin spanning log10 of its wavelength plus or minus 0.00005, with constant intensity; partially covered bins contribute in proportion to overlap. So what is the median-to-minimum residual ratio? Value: 2.2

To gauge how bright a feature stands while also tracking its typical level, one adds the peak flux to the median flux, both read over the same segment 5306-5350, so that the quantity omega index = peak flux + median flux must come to 1.72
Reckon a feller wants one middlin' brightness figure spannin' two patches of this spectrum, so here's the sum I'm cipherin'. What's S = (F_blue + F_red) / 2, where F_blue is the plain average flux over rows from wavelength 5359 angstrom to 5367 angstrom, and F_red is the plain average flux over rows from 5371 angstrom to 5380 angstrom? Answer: 0.862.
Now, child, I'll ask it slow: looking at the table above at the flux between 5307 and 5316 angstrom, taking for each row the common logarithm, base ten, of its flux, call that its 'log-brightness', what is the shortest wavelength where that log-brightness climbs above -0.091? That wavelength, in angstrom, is 5307.78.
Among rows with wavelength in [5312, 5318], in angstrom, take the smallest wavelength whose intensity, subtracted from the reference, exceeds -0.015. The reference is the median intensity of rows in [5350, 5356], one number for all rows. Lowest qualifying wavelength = 5315.11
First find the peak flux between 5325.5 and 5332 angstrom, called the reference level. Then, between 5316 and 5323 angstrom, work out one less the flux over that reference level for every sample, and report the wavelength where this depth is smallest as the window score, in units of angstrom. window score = 5322.46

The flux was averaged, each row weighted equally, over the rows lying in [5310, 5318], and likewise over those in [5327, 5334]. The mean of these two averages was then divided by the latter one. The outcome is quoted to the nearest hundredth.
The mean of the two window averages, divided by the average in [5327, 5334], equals 1.01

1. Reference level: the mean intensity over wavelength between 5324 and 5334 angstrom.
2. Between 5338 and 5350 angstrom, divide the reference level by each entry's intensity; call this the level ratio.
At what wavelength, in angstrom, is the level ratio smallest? 5343.34 angstrom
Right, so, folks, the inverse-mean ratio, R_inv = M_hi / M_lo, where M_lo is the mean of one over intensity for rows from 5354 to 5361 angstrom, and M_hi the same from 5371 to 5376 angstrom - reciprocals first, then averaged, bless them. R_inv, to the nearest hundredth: 1.00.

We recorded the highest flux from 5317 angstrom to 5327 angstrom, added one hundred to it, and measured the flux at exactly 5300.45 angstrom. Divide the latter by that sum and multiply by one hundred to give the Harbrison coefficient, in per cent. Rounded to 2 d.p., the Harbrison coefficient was 0.78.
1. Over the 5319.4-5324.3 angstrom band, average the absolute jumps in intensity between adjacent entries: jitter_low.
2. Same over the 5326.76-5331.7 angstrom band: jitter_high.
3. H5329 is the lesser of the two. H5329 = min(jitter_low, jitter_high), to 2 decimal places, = 0.10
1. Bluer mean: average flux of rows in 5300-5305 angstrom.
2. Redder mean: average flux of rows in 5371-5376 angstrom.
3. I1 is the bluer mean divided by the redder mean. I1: 0.99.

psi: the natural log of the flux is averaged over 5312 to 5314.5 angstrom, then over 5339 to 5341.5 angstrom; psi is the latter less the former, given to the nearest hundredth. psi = -0.07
